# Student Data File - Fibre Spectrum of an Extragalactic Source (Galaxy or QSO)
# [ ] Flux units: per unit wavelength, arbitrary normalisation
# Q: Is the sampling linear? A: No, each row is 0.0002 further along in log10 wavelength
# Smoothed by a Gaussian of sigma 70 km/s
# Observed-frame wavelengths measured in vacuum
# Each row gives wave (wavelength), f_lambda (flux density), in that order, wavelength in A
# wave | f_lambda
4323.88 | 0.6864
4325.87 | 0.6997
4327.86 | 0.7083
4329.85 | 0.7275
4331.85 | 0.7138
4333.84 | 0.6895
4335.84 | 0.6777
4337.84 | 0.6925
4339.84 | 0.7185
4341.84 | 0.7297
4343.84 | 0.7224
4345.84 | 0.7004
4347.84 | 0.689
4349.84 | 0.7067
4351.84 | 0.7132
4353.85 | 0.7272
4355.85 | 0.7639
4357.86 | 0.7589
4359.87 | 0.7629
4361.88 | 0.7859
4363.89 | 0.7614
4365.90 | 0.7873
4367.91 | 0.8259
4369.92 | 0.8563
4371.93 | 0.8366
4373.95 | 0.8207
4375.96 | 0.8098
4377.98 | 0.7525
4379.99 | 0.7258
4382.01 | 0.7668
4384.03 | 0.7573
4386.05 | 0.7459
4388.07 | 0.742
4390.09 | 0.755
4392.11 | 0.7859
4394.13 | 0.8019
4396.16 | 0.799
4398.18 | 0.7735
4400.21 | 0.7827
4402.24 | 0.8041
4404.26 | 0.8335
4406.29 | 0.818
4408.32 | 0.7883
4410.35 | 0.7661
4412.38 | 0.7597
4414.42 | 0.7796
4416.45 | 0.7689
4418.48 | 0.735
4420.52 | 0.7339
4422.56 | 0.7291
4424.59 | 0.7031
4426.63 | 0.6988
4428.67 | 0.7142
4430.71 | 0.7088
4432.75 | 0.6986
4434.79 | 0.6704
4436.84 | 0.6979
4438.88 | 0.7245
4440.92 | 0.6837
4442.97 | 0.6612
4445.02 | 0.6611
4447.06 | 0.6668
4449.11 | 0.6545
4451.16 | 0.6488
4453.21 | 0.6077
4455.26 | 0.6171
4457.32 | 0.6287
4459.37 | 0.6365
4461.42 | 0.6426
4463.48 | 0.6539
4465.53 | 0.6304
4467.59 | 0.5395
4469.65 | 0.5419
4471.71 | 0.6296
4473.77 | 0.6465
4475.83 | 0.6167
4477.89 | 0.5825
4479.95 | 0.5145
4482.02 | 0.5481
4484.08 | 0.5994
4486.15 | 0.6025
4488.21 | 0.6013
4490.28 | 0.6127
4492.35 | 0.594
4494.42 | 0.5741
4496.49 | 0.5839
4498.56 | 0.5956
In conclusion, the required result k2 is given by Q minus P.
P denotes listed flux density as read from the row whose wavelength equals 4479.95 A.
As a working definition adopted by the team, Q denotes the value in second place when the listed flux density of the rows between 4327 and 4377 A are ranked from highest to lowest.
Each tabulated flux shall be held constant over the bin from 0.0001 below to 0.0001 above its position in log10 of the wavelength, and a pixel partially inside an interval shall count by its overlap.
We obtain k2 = 0.32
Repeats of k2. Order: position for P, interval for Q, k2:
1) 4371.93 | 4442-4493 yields -0.18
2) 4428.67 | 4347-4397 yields 0.12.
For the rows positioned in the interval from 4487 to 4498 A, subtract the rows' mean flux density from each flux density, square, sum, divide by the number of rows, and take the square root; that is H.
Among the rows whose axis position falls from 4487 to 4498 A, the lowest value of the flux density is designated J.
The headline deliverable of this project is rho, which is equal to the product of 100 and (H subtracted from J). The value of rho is 56.1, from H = 0.013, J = 0.5741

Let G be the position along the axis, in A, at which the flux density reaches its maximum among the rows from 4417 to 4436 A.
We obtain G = 4418.48 A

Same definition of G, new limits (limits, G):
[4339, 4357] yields 4355.85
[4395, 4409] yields 4404.26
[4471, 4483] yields 4473.77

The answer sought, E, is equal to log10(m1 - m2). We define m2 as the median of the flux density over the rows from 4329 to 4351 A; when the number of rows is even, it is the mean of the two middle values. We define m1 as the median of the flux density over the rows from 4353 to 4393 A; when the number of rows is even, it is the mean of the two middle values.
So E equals -1.2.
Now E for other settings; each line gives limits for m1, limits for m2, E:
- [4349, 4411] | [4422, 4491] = -0.9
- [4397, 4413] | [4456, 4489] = -0.8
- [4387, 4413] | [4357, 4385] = -2.0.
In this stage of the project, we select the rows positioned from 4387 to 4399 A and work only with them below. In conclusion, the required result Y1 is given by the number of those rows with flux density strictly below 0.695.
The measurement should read 0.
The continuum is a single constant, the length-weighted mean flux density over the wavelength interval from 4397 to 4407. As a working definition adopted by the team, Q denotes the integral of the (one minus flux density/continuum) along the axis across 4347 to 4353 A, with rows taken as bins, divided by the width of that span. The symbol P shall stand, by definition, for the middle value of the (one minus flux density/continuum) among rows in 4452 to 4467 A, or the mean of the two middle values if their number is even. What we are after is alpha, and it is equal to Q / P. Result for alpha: 0.6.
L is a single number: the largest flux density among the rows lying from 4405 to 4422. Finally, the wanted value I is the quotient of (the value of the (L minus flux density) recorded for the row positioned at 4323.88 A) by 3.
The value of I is 0.044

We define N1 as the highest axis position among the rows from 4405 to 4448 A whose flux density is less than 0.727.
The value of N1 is 4447.06 A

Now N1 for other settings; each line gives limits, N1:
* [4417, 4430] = 4428.67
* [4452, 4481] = 4479.95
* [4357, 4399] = 4379.99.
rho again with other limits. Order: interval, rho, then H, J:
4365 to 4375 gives 76.5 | 0.023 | 0.7873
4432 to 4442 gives 65.2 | 0.018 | 0.6704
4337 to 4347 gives 67.9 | 0.014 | 0.6925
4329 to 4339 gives 66.0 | 0.018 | 0.6777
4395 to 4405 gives 75.3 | 0.021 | 0.7735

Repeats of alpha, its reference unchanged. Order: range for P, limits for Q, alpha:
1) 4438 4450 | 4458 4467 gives 1.2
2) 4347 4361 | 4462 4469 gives 2.6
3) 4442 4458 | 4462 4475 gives 1.3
